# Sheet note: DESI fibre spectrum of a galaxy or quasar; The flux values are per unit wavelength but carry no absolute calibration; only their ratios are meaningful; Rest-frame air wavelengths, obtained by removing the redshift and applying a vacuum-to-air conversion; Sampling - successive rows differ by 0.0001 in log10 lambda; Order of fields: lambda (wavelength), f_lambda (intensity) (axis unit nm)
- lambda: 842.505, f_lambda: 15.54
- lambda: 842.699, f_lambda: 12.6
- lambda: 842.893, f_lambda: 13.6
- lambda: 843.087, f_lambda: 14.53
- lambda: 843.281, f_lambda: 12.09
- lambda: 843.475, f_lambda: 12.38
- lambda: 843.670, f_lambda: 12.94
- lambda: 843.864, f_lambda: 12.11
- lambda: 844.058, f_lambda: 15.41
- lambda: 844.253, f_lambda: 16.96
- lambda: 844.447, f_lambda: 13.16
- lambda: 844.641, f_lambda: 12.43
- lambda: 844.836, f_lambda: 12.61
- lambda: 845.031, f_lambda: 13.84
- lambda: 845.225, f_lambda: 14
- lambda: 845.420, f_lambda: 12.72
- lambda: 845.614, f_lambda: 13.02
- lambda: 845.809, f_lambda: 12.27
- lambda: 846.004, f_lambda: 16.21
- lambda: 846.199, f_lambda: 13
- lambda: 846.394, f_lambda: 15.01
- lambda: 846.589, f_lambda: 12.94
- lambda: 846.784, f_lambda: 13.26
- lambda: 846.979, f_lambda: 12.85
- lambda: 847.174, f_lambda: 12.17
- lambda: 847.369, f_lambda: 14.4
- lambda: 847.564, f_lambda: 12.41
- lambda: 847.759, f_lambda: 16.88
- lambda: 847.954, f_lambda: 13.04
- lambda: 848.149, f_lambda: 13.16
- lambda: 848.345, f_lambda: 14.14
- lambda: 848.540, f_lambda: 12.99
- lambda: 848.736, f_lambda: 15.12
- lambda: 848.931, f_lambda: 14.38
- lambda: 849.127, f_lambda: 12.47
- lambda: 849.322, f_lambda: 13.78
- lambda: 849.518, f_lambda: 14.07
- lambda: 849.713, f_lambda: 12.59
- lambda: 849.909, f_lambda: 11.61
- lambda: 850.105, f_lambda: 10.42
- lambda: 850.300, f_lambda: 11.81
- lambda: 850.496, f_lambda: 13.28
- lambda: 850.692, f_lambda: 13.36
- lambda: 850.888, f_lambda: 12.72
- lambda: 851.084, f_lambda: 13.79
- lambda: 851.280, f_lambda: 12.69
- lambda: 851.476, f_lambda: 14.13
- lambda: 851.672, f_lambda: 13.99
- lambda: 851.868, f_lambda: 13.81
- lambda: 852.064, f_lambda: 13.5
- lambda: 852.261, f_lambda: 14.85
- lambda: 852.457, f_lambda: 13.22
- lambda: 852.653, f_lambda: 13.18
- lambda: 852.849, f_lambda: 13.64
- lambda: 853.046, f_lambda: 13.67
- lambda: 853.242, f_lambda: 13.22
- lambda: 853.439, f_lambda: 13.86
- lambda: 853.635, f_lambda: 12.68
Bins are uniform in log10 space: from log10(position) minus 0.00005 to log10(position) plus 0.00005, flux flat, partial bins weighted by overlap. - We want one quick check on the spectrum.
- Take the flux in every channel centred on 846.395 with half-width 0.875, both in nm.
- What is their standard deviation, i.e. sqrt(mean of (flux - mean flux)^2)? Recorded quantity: 1.3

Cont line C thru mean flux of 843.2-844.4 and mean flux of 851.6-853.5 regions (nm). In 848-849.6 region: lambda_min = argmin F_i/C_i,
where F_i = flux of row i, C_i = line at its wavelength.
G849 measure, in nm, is 849.127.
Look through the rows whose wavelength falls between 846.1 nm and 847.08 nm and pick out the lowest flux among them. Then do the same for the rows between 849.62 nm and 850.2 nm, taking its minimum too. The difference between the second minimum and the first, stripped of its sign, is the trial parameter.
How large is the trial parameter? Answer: 2.4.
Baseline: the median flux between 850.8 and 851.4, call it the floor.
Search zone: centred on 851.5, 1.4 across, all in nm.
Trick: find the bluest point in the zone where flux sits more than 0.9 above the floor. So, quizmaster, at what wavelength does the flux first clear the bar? 851.084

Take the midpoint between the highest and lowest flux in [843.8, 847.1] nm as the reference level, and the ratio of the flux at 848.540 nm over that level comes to 0.894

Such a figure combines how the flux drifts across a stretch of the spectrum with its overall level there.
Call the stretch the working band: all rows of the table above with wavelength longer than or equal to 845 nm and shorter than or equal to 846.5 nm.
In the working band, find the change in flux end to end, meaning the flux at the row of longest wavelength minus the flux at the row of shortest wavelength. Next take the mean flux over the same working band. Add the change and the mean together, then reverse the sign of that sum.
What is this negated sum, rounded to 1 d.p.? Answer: -14.9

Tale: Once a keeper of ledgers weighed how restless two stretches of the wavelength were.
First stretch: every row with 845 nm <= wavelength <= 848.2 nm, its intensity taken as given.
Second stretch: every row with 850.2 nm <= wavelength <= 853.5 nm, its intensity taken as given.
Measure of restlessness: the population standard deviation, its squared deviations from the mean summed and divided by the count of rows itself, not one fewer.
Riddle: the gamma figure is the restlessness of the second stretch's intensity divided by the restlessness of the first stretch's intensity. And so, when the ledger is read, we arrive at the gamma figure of 0.502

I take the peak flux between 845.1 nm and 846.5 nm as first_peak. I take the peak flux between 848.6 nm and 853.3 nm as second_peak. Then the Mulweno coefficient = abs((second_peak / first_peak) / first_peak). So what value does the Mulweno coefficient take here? 0.0575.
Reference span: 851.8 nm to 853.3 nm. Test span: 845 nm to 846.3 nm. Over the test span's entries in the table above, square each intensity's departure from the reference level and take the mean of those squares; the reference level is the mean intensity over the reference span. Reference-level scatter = 1.5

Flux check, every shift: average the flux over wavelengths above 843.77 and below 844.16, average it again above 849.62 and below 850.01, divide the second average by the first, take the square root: 0.94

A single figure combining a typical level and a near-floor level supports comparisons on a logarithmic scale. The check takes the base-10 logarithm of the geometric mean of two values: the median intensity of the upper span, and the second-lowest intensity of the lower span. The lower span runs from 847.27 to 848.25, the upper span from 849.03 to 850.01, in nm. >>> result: 1.11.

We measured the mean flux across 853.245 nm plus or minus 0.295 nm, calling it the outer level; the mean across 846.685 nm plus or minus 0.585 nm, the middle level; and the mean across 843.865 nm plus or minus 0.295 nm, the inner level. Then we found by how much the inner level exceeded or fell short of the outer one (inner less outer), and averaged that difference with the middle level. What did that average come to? 6.55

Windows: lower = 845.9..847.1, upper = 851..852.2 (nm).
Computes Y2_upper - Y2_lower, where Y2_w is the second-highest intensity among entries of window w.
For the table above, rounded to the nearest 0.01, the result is -1.02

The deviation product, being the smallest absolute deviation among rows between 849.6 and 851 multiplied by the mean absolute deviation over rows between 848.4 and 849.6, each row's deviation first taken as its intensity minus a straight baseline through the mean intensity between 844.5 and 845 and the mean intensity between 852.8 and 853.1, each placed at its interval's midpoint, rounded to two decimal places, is 0.02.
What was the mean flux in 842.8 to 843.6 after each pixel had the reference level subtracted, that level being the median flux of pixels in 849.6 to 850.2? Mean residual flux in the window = 1.5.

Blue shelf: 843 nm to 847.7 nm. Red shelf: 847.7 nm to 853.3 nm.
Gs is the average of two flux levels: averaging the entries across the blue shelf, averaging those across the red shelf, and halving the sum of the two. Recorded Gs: 13.44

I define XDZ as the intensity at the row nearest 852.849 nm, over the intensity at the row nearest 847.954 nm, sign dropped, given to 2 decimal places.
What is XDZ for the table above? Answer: 1.05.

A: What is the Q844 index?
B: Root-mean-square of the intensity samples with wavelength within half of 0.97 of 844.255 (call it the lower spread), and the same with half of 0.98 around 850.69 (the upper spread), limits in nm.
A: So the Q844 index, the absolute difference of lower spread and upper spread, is 1.1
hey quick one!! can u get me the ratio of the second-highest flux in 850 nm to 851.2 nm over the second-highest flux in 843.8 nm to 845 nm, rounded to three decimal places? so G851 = 0.867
